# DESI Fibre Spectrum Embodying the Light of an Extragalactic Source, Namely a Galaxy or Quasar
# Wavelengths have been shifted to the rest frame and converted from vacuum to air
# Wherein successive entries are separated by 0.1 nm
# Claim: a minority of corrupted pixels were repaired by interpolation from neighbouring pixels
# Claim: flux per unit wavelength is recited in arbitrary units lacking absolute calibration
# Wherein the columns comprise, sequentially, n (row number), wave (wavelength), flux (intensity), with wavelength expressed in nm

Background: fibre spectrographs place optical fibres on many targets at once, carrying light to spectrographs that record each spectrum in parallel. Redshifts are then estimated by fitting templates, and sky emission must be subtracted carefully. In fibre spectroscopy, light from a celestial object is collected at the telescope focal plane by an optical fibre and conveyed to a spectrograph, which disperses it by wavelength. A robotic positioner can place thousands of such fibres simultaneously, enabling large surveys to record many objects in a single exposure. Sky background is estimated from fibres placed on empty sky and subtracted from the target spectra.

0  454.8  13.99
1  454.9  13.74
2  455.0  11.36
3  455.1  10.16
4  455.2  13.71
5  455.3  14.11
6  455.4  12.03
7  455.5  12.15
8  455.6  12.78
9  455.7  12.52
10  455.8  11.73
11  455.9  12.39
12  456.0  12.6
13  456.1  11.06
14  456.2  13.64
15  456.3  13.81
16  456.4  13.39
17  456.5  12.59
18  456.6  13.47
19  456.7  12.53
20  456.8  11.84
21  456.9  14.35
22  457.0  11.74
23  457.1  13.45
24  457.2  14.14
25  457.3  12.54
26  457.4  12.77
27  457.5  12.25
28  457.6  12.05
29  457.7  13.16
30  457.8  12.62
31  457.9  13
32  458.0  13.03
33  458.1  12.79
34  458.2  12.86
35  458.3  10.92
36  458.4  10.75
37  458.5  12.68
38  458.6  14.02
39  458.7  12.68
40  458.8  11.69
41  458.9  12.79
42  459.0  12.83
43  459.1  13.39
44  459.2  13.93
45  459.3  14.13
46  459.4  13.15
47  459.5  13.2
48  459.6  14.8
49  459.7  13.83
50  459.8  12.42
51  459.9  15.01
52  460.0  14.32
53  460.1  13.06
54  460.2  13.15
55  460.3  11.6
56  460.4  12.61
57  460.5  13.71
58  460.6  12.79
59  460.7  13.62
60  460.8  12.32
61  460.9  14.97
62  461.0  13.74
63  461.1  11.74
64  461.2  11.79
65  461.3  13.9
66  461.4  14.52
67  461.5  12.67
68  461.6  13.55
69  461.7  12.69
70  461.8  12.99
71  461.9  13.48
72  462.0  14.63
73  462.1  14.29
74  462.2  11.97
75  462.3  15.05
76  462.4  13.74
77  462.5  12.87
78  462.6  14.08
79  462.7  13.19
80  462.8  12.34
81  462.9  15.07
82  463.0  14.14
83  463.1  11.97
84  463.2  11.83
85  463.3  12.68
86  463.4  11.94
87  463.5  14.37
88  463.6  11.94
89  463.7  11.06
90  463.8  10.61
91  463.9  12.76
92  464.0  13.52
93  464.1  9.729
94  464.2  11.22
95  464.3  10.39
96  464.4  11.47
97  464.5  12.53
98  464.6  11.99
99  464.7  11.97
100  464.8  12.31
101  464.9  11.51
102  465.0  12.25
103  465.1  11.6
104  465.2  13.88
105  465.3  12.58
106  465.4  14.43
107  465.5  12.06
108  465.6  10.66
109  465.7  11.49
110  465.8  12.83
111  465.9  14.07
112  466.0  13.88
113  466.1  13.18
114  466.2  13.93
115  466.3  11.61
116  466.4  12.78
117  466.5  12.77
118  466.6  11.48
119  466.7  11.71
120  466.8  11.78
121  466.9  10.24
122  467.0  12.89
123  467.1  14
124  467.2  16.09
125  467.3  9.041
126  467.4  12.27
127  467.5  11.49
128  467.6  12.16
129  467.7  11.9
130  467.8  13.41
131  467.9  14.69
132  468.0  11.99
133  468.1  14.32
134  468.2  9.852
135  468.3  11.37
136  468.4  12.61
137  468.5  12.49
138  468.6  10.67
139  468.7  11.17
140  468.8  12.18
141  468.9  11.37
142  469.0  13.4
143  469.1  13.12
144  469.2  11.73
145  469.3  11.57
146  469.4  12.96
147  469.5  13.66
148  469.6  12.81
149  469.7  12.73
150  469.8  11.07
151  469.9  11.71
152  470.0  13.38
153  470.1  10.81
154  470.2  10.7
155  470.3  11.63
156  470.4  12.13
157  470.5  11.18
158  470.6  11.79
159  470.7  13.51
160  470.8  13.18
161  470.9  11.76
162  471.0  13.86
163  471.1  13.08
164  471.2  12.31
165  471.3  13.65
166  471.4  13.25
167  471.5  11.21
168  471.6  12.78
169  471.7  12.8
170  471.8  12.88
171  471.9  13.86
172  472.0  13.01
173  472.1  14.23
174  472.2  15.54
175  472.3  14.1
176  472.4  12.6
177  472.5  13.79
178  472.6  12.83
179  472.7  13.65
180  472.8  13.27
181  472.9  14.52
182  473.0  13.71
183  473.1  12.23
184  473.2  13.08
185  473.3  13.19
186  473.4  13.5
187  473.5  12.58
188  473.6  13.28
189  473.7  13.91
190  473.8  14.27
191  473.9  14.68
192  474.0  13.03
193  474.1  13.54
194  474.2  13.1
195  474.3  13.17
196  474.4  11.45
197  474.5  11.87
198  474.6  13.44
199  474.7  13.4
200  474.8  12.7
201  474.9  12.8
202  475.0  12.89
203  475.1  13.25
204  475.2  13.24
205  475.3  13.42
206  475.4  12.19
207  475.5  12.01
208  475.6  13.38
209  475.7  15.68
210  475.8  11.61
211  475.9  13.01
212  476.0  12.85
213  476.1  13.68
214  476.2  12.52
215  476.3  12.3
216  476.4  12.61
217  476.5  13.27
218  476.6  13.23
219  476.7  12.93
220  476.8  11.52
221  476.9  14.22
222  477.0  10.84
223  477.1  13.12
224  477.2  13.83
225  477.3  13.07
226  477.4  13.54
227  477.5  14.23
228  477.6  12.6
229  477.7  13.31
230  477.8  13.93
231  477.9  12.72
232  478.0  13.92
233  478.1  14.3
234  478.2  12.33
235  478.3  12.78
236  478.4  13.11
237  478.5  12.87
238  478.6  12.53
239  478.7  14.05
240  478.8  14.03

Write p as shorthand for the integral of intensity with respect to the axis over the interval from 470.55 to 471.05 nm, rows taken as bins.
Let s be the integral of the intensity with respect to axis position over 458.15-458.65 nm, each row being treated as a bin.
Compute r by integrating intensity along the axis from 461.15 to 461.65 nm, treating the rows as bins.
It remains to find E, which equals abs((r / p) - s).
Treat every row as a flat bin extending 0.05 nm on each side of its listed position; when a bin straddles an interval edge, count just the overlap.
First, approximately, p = 6.41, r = 6.6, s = 6.12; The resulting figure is 5.1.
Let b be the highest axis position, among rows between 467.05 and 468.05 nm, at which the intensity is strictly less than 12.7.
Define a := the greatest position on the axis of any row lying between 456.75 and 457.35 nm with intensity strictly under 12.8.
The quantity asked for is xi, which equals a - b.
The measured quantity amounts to -10.70 nm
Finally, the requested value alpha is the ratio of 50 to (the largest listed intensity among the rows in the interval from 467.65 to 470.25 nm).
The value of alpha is 3.40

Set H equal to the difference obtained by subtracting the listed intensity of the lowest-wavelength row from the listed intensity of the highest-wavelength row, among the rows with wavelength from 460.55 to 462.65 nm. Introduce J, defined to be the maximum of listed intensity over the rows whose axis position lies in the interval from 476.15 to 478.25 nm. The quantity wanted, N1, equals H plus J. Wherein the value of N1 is 15.6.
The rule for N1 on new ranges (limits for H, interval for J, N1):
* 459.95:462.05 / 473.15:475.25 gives 15.0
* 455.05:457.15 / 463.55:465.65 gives 17.7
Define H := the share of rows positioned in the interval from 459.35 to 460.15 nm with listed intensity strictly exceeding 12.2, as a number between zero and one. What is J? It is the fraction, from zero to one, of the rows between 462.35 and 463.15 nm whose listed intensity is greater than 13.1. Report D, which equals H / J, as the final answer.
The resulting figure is 1.60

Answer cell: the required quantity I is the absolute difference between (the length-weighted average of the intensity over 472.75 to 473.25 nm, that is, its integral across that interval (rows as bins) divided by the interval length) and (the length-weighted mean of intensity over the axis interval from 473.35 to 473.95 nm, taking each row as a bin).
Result 0.3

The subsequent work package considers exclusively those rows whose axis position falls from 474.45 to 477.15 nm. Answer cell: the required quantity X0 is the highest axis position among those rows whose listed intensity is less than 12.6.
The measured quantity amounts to 477.0 nm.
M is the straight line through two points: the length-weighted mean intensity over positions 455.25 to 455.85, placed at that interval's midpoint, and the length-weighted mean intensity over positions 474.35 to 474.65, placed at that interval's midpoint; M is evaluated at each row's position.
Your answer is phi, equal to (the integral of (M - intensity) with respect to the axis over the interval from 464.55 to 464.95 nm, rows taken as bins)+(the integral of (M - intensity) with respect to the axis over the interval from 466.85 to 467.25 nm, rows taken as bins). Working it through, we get -0.2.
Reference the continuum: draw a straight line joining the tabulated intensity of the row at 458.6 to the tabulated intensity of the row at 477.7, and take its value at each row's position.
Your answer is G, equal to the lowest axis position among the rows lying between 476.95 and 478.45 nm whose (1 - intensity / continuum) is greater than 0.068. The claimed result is 477.0 nm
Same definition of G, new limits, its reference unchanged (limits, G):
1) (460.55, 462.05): 460.6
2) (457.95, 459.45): 458.0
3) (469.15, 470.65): 469.2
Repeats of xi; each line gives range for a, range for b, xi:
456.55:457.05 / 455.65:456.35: 0.90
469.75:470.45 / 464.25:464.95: 5.50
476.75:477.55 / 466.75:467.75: 9.30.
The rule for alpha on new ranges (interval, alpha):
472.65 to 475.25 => 3.41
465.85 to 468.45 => 3.11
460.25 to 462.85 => 3.32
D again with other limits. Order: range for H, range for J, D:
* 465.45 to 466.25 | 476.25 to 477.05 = 1.67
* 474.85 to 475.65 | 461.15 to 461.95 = 1.50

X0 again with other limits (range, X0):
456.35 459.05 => 458.8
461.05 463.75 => 463.7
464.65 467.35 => 467.3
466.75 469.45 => 469.3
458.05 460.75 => 460.3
